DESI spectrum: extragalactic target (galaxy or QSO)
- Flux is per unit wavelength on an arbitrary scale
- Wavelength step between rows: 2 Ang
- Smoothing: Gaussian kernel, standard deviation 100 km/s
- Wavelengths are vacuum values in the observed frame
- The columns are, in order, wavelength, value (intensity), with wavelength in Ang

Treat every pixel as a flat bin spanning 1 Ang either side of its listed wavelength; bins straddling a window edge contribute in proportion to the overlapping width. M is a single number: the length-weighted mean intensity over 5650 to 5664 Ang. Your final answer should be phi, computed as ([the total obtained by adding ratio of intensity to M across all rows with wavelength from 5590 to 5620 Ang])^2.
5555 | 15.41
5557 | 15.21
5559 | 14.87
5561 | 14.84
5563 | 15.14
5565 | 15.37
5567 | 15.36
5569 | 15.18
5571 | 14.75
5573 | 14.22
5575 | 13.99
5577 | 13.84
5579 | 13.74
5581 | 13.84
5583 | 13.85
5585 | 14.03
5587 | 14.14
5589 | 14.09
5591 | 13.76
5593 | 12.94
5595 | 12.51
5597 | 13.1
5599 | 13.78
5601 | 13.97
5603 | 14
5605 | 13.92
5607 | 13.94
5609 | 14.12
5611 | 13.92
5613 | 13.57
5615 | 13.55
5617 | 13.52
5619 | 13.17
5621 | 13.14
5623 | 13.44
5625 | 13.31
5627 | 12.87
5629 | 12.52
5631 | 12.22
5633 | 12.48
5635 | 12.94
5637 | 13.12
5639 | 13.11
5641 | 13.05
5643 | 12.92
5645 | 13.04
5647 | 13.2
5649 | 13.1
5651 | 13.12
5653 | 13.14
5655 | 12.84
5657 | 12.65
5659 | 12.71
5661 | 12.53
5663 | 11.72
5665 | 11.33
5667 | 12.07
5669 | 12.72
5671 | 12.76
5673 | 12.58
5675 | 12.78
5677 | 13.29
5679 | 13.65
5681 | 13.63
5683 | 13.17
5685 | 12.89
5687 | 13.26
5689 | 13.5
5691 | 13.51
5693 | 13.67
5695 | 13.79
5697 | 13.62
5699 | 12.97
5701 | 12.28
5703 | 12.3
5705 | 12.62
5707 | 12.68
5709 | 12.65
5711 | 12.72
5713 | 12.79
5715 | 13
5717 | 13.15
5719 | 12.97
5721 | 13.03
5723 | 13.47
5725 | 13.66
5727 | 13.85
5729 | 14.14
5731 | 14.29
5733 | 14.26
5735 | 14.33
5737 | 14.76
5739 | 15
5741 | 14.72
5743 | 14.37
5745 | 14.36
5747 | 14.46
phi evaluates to 259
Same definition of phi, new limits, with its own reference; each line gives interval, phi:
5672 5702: 246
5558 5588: 294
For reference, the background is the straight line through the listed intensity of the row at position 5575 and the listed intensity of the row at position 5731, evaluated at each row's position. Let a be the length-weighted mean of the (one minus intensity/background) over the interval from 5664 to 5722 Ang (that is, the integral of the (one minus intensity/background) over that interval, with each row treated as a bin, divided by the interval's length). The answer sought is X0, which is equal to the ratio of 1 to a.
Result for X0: 11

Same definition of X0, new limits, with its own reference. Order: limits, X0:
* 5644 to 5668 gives 9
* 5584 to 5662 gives 17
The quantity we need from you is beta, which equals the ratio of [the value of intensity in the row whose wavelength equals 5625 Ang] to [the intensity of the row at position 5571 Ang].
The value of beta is 0.90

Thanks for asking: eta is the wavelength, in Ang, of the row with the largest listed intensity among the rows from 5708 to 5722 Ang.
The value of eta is 5717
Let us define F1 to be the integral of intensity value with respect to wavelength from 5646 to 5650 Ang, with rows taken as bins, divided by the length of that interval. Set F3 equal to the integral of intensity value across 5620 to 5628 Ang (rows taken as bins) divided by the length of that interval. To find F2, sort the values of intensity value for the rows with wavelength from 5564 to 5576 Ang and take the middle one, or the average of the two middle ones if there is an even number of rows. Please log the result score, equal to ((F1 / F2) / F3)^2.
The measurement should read 0.0044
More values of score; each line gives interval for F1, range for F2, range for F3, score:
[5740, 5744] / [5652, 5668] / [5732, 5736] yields 0.0065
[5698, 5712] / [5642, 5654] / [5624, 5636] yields 0.0057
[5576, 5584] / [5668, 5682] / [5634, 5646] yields 0.0069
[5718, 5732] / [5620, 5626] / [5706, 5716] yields 0.0064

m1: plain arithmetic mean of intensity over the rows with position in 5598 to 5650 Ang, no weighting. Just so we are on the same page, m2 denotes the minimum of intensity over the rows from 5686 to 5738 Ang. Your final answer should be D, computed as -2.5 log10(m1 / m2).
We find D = -0.09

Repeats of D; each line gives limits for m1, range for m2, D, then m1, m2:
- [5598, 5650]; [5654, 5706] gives -0.17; 13.3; 11.33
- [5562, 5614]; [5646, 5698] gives -0.23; 14.0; 11.33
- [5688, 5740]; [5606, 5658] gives -0.10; 13.4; 12.22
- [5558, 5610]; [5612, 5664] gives -0.20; 14.1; 11.72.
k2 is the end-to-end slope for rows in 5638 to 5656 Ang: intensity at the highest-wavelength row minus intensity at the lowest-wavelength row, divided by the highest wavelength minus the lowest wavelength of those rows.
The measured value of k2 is -0.02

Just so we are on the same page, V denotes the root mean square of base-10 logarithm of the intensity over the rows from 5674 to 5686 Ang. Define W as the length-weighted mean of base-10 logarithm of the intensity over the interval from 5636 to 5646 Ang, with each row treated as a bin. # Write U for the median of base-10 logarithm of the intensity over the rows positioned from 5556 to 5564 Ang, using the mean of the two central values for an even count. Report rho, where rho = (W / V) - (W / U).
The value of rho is 0.05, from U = 1.18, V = 1.12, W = 1.12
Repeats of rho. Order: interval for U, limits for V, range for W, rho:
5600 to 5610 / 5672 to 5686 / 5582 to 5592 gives 0.02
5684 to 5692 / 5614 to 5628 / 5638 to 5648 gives 0.00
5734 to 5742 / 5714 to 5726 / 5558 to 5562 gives 0.04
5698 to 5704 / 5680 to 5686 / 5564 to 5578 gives -0.03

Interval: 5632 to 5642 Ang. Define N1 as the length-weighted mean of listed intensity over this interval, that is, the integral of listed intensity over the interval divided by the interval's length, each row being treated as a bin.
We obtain 12.9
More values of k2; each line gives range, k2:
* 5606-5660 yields -0.02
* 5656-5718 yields 0.01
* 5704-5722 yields 0.03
